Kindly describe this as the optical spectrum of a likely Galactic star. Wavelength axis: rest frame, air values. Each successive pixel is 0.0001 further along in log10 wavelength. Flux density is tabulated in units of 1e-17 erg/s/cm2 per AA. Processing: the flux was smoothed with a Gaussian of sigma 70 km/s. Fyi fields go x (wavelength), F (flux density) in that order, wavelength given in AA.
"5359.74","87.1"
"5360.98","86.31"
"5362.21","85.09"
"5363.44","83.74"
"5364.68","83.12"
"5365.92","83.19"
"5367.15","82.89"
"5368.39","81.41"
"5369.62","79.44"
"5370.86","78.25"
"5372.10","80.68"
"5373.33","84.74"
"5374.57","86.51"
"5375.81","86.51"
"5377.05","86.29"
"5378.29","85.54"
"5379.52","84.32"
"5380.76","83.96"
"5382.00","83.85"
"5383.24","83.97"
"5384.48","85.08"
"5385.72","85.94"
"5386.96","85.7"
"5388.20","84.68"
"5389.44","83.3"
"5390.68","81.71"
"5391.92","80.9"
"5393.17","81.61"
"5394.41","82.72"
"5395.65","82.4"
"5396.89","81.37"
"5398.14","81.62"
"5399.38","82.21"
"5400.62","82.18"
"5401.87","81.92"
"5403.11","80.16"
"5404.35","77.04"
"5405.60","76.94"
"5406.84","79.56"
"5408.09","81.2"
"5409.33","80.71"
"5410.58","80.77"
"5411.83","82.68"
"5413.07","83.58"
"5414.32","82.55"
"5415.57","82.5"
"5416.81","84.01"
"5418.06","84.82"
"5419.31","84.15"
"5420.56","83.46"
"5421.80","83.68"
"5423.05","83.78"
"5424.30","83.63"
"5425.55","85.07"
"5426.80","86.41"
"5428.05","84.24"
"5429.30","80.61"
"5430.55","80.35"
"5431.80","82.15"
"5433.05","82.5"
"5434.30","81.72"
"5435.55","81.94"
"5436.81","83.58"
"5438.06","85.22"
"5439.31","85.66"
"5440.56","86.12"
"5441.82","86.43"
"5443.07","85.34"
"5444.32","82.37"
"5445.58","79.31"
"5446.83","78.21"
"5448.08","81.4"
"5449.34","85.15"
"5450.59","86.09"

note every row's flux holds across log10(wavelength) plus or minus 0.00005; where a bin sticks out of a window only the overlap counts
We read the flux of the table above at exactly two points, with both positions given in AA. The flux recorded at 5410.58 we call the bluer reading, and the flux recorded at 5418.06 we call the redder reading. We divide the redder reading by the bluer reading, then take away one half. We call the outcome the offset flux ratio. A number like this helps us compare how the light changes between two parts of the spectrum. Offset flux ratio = 0.550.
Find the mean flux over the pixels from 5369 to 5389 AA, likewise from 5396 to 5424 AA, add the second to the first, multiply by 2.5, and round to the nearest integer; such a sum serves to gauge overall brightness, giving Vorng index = 415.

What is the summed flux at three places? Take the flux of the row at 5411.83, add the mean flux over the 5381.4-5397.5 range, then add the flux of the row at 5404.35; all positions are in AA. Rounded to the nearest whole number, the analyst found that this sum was 243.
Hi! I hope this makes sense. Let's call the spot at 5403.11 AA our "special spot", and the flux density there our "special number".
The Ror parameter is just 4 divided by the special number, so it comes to 0.0499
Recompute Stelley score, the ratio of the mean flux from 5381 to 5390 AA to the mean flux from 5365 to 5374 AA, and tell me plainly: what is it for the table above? 1.04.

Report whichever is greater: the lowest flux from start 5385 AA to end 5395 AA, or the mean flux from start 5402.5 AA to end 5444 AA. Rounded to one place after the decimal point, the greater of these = 82.8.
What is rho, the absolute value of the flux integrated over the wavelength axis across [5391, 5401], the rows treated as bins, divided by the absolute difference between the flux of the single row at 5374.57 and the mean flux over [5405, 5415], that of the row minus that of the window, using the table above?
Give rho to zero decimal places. 148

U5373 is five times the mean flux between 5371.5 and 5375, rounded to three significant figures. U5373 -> 420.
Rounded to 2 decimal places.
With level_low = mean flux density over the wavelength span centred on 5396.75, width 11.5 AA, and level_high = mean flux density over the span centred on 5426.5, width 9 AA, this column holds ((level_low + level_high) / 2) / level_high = 0.99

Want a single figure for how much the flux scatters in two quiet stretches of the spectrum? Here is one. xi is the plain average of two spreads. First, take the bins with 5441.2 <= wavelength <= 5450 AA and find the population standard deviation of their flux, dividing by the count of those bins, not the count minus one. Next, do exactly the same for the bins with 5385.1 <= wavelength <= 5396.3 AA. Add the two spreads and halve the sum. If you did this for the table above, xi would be 2.3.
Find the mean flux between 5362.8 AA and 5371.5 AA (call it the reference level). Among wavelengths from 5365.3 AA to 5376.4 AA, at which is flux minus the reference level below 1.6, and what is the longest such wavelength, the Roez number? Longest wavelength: 5372.10 AA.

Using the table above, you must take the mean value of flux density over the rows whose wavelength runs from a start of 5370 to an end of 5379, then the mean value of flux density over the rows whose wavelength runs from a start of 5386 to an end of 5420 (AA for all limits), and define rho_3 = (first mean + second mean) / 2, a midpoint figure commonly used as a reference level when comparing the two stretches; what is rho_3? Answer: 83.0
